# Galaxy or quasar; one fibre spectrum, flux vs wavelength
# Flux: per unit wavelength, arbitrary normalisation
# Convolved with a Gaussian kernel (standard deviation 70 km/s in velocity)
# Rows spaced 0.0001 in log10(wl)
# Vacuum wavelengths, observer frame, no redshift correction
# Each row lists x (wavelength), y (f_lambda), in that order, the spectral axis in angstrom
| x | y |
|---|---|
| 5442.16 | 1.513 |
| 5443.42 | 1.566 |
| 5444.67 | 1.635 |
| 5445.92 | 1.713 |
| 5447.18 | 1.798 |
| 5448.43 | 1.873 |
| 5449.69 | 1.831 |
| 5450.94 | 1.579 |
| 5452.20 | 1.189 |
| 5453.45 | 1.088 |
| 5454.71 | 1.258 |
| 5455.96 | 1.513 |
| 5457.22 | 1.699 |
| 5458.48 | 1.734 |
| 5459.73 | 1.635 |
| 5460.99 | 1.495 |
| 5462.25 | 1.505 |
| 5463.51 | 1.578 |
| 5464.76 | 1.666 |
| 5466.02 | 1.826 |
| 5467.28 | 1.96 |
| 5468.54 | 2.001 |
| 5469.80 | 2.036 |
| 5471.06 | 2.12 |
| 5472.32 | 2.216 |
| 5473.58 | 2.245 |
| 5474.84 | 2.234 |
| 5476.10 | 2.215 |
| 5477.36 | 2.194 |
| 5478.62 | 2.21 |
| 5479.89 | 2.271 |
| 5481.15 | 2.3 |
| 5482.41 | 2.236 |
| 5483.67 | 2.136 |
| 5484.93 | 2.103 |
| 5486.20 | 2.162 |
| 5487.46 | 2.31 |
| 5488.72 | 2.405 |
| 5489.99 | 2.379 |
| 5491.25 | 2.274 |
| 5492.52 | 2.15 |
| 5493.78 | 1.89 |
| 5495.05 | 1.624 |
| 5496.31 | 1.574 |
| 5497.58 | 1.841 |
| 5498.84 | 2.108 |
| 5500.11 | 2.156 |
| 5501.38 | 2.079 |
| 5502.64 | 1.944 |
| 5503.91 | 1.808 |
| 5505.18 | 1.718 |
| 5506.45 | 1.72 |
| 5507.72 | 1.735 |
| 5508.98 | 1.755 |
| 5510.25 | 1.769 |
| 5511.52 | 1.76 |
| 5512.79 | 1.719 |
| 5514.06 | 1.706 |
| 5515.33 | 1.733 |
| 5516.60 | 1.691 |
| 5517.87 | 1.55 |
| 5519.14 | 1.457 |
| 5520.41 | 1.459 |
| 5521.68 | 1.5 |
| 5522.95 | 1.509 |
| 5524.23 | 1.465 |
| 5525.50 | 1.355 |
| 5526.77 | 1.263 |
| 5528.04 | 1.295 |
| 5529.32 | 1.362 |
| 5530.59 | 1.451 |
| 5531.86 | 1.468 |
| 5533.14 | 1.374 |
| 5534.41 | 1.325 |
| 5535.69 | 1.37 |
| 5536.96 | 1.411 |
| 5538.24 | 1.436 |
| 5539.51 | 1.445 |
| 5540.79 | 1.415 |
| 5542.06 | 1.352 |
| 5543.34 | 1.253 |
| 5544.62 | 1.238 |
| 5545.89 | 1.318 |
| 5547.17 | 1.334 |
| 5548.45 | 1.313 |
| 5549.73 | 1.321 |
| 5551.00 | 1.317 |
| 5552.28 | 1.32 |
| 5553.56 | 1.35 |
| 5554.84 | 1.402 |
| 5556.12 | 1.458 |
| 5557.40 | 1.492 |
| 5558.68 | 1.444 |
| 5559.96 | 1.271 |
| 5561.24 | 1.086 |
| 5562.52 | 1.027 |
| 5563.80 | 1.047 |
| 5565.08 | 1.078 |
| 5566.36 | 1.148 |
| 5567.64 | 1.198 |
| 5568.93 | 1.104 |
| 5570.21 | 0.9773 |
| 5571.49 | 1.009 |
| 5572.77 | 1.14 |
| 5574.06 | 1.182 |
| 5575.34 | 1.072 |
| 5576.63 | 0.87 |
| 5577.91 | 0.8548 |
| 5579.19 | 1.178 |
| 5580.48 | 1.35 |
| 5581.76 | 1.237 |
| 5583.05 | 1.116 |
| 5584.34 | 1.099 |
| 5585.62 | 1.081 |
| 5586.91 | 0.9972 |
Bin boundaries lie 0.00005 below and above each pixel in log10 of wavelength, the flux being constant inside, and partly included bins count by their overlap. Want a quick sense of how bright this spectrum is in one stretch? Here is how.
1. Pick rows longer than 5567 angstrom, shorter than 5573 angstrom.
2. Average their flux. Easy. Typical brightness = 1.1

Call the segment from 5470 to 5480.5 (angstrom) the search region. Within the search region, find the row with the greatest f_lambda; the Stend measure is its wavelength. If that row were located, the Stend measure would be 5479.89 angstrom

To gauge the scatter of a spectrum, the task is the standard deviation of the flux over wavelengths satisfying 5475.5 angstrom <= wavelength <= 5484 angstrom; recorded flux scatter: 0.05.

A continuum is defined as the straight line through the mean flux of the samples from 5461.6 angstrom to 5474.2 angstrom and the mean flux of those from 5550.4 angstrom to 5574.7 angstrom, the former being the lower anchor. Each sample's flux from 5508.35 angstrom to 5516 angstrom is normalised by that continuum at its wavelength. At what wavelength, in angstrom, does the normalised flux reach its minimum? 5514.06 angstrom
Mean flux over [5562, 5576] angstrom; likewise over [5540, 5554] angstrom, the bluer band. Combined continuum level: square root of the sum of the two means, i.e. 1.55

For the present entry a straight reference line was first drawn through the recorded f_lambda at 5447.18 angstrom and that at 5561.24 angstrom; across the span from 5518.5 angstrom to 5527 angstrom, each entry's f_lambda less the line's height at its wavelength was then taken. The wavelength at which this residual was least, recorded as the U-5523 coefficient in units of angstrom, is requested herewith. 5526.77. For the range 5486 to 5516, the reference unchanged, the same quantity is 5496.31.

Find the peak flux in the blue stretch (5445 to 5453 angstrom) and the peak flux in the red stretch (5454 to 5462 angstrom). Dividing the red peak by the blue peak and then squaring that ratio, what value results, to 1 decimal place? 0.9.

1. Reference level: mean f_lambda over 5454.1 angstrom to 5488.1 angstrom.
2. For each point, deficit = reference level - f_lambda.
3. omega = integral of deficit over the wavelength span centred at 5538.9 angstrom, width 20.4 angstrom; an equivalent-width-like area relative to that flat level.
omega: 12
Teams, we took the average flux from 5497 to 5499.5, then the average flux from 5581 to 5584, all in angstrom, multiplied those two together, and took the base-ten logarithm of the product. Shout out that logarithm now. 0.4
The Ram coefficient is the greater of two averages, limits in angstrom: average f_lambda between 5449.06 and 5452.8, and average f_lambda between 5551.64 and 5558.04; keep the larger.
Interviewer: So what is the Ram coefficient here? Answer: 1.53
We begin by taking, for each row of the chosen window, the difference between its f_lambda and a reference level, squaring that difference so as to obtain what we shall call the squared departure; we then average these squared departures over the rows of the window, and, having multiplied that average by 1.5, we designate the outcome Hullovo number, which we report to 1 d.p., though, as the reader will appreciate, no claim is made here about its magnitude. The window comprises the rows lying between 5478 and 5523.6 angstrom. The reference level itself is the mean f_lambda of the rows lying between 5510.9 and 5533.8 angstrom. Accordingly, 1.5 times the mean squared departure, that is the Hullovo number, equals 0.4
